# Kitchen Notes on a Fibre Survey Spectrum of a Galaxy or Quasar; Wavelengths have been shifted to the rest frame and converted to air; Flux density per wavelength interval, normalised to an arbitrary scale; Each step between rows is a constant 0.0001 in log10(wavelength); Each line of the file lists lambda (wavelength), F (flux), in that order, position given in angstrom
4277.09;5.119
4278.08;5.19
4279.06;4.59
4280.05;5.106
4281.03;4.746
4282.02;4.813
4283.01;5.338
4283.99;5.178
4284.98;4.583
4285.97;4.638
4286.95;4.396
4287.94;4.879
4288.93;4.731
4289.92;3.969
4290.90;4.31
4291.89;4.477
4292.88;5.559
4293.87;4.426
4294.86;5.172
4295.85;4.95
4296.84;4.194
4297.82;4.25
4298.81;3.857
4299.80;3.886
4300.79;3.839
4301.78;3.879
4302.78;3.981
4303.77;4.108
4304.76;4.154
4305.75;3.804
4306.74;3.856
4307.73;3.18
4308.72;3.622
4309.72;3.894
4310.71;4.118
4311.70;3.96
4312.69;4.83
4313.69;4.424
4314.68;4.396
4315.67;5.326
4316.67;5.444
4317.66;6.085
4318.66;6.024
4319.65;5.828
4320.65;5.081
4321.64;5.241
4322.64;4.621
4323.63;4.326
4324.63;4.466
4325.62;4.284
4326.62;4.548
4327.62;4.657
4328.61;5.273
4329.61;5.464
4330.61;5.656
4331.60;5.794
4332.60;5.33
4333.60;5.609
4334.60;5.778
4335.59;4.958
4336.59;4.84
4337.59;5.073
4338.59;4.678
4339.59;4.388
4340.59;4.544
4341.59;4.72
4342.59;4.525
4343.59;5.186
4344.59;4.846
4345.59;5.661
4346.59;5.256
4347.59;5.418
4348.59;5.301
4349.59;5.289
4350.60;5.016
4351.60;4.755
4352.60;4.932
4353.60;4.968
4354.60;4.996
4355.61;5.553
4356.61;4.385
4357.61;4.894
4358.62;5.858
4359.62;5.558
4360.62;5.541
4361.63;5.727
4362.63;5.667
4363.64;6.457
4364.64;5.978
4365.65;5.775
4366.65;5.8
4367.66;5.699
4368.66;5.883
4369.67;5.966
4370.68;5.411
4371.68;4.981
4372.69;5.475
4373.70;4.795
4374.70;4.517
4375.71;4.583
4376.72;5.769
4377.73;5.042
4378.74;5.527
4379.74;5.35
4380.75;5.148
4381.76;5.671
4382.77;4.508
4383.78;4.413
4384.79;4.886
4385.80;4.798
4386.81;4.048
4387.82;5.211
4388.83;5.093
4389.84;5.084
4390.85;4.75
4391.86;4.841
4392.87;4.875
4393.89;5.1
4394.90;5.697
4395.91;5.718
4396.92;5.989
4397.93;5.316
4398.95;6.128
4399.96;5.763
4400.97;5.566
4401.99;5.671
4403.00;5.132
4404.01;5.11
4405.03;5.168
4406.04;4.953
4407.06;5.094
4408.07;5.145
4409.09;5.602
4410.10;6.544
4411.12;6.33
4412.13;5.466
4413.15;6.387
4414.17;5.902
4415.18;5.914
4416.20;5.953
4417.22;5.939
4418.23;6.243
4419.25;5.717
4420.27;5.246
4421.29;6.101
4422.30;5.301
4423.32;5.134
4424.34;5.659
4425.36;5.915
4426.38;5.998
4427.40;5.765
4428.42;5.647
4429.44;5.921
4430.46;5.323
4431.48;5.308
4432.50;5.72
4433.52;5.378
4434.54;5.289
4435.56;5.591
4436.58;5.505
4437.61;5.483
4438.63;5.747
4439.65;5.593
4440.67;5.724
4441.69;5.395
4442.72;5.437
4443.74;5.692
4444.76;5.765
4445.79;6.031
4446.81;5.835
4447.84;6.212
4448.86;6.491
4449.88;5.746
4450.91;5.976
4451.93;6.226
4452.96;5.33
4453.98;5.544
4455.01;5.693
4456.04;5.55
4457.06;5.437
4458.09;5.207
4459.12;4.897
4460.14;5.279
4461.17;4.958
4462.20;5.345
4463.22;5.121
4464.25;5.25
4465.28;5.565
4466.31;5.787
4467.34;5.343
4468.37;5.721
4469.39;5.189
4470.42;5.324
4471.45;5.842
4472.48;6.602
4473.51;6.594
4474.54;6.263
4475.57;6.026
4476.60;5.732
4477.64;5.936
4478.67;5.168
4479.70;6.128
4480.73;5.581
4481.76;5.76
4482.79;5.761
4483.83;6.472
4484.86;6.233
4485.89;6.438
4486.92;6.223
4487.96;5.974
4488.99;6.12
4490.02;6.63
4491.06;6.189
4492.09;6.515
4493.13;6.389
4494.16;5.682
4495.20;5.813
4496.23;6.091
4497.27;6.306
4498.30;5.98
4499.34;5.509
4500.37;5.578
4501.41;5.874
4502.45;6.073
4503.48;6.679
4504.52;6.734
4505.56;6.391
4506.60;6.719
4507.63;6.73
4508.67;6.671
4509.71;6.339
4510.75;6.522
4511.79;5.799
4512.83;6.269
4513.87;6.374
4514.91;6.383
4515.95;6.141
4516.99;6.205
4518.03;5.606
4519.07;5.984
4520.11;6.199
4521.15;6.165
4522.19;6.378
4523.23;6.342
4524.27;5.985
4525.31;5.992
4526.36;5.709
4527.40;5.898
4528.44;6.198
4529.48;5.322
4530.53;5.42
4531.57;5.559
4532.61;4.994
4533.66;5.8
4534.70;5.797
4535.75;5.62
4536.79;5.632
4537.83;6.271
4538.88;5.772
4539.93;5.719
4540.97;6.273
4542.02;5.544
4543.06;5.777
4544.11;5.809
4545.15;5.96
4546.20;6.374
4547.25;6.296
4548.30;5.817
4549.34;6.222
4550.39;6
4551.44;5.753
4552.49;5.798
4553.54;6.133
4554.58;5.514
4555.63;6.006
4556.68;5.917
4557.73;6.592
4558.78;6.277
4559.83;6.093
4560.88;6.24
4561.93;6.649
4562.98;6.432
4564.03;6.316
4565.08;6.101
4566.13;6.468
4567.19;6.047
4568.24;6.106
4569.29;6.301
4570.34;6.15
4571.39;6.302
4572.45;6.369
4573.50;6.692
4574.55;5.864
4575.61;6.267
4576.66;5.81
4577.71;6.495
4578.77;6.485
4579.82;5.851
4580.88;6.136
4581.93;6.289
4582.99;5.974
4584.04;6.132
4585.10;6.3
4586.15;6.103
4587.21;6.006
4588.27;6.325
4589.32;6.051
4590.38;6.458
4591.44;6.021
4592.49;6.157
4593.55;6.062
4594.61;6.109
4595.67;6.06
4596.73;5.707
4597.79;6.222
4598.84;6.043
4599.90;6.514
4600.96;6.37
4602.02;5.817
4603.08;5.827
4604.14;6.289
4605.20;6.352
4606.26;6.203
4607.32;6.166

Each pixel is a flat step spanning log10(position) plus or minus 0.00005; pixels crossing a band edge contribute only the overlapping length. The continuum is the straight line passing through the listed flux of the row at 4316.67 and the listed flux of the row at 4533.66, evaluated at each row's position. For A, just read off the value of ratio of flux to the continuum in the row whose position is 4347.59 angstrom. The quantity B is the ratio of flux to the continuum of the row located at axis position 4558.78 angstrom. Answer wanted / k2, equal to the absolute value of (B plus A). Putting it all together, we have 2.1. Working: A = 0.99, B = 1.07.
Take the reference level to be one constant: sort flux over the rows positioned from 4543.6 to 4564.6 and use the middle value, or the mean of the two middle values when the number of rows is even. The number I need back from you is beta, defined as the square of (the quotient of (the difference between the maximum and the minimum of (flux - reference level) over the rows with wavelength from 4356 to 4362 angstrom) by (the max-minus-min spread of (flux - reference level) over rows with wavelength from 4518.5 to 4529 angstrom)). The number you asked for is 5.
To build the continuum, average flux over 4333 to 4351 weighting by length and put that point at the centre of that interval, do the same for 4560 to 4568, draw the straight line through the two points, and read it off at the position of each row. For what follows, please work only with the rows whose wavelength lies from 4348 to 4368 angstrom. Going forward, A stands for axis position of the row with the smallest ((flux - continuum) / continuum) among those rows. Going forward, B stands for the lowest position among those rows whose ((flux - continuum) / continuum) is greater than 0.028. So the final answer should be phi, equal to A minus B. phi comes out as 8.0 angstrom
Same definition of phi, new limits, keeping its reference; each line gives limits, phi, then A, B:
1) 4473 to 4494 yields 5.2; 4478.67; 4473.51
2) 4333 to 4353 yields 6.0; 4339.59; 4333.60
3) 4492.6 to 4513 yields 6.2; 4499.34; 4493.13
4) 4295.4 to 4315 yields 11.9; 4307.73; 4295.85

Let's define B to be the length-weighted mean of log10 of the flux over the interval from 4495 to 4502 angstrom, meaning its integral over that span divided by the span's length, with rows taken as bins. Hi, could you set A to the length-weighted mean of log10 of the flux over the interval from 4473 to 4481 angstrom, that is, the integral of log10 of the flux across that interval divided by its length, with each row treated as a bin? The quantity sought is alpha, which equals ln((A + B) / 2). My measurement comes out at -0.260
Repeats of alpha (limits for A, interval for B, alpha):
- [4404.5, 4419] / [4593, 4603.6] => -0.260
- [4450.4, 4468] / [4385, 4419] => -0.308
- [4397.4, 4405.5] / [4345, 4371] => -0.306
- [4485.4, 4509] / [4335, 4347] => -0.300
